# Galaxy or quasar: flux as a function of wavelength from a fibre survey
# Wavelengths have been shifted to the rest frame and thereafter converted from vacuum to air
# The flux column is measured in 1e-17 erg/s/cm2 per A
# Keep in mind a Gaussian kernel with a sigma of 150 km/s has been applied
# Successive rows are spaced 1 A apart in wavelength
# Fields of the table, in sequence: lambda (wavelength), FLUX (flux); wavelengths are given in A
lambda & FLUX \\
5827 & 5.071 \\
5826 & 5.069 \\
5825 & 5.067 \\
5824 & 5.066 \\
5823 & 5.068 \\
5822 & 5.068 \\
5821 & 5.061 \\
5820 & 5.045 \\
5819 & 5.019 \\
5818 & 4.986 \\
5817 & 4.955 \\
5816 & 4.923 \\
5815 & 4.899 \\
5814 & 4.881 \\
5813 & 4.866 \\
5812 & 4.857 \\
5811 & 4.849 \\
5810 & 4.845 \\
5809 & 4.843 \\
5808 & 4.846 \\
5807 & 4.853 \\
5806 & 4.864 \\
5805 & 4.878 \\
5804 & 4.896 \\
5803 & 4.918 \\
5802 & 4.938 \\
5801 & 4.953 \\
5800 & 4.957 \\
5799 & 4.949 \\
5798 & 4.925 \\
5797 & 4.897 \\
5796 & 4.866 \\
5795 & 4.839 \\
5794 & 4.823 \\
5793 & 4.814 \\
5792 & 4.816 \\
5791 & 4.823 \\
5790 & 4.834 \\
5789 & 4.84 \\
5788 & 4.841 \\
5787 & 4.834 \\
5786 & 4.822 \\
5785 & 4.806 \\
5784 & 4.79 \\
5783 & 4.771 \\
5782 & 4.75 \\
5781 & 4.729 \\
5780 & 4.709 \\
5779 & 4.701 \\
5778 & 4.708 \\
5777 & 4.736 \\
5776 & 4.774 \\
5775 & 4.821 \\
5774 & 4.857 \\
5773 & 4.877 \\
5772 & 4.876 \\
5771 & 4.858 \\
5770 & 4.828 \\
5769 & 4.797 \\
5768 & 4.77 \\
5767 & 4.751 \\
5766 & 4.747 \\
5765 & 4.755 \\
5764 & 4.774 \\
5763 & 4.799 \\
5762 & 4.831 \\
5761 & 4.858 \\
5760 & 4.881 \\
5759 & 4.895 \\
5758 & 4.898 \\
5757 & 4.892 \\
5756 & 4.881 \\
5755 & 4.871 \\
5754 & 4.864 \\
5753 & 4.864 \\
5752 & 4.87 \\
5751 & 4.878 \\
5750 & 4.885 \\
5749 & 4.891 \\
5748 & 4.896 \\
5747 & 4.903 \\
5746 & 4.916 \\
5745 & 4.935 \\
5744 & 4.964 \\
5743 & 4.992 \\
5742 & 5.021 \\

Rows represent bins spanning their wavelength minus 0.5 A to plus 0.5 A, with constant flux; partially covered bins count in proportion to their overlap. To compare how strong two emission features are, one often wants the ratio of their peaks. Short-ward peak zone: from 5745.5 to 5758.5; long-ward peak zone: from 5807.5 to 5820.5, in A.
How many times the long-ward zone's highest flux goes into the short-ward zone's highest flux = 0.97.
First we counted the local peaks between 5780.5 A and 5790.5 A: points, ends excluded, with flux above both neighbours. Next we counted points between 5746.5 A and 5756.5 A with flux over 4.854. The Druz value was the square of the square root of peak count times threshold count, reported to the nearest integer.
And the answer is 10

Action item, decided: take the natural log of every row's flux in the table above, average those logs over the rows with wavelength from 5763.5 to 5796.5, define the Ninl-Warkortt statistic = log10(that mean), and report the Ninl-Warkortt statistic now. 0.195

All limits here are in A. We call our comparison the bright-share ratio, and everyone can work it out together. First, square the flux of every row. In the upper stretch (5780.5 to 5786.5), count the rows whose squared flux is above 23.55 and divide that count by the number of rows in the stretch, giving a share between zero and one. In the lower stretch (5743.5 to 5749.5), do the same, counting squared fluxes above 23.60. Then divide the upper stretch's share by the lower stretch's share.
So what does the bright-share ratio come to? 0.0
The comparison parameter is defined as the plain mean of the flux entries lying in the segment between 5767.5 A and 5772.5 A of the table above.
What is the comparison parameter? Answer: 4.83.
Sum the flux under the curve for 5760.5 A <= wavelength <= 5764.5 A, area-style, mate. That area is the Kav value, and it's 19.3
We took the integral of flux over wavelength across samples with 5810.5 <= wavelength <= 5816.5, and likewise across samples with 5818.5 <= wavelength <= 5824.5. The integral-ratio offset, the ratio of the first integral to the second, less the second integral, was -29.4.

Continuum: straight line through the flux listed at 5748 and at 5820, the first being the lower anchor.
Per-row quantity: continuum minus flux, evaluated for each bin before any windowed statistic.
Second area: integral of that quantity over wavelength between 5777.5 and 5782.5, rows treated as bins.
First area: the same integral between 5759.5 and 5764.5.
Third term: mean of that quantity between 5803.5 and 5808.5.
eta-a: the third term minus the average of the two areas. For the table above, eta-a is -0.70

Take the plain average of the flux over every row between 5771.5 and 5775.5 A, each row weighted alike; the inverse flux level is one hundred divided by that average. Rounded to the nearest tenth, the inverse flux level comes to 20.6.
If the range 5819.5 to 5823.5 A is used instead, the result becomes 19.8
